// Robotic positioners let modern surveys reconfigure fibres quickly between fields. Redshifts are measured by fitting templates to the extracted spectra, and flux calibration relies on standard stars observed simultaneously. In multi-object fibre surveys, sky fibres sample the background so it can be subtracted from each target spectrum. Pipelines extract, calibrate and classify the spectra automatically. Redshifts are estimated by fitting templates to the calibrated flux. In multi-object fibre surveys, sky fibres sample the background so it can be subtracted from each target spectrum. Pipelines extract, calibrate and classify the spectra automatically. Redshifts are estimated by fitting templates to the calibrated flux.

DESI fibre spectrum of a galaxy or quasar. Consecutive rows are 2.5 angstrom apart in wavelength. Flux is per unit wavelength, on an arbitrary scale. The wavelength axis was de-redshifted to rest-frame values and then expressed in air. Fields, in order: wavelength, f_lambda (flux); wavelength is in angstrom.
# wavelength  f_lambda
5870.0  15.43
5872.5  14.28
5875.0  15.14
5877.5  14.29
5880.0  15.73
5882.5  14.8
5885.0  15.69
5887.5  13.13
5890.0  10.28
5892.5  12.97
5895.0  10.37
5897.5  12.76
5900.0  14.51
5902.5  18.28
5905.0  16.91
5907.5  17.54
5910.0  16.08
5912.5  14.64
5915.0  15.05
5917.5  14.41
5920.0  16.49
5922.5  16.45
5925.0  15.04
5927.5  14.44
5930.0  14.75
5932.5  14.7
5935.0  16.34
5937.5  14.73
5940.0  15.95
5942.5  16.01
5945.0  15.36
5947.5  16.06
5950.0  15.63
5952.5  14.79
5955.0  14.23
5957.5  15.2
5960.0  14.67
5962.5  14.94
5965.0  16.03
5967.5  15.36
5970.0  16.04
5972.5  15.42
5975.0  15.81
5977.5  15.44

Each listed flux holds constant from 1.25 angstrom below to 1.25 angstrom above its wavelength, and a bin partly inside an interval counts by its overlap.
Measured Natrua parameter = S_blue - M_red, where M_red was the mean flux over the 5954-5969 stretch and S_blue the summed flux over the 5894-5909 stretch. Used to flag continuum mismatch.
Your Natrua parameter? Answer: 75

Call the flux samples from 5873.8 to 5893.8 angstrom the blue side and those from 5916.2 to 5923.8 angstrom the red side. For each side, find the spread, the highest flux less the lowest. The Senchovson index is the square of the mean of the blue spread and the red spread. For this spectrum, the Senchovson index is 14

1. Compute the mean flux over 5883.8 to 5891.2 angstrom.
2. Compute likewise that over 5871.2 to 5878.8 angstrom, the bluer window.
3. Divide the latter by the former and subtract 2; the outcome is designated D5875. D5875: -0.88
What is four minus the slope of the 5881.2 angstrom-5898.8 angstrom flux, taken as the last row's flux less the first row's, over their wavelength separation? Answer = 4.14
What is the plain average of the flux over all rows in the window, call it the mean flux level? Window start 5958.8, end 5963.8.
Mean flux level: 14.8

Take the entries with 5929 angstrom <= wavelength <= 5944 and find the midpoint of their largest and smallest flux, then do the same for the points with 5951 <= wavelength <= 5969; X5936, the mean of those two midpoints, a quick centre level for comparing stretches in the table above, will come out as 15.3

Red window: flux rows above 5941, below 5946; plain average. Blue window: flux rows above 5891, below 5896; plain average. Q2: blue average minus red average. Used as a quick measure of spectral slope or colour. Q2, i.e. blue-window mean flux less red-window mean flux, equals -4.0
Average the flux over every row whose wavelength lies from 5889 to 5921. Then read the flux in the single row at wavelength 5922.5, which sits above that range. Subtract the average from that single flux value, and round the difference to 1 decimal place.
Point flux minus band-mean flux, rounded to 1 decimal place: 1.8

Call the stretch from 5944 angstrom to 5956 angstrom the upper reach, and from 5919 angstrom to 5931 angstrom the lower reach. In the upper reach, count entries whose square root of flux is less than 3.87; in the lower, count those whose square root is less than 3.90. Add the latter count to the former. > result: 5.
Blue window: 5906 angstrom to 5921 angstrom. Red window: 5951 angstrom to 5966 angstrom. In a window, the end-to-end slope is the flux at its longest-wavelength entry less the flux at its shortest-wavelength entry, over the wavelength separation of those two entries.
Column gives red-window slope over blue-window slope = -1.2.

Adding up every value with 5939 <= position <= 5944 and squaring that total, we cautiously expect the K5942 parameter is 1021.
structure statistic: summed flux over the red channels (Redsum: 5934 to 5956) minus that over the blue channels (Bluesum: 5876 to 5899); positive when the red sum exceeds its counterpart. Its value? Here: 19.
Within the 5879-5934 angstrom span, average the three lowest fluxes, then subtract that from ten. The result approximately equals -1.14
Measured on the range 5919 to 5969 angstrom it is -4.45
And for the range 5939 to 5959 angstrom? -4.74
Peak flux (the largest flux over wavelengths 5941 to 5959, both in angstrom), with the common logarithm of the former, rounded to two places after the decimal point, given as 1.21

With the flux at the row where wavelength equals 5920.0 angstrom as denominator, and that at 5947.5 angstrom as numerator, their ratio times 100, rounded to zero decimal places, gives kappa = 97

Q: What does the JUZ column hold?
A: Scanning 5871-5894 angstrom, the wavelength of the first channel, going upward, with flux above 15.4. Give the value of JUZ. 5880.0 angstrom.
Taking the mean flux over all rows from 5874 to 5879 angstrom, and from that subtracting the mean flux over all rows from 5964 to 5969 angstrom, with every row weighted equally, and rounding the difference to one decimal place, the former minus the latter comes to -1.0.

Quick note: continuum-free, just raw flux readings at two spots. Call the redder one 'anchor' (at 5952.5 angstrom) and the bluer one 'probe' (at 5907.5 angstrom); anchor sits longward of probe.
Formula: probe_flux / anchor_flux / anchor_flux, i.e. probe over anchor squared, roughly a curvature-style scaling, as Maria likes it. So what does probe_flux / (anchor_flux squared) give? 0.080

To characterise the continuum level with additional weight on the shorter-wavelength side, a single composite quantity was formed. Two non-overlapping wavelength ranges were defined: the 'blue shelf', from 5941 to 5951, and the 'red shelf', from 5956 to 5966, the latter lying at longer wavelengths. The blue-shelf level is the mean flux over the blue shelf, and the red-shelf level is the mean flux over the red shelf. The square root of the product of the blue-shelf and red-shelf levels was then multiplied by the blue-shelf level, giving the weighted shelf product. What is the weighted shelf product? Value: 244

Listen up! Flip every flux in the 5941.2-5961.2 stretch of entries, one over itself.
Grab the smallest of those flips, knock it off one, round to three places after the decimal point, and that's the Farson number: 0.938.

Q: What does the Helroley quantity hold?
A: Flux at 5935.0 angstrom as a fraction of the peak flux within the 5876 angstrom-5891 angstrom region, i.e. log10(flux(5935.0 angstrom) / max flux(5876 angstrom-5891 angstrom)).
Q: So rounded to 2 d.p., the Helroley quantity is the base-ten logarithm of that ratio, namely 0.02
